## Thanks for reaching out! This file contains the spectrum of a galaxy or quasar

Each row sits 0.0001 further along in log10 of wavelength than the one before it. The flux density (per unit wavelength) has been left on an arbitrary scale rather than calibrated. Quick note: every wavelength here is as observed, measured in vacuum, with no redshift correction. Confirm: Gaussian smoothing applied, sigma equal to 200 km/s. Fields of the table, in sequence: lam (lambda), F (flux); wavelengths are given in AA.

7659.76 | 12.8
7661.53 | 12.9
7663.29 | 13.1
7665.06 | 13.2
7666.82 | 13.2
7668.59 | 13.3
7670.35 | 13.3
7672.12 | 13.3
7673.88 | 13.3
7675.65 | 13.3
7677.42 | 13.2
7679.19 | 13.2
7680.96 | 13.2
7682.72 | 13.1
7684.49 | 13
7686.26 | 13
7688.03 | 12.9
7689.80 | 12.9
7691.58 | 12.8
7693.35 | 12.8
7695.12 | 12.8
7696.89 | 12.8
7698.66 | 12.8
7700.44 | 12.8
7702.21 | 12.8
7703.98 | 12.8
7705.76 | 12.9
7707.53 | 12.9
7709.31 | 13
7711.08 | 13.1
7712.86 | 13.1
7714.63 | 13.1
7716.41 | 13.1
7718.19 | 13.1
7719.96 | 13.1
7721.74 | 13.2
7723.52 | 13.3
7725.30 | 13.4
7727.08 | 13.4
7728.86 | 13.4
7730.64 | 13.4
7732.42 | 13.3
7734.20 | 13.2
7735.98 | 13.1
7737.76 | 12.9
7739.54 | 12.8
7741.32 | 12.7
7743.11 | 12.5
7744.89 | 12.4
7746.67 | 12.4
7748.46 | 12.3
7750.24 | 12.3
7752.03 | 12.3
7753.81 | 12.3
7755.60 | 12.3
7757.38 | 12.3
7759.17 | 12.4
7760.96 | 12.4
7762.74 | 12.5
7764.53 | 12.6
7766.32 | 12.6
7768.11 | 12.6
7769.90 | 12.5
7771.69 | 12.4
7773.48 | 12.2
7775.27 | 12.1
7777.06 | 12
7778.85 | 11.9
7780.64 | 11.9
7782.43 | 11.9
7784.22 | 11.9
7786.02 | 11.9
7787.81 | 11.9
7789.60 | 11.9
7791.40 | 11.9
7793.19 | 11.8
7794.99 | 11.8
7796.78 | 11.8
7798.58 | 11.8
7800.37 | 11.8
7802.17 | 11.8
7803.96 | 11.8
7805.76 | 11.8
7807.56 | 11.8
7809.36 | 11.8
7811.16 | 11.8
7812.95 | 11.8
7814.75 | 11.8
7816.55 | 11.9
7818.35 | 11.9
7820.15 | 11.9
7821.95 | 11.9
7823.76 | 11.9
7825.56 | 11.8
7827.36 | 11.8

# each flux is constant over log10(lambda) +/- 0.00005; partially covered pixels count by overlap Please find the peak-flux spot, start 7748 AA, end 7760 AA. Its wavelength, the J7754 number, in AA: 7759.17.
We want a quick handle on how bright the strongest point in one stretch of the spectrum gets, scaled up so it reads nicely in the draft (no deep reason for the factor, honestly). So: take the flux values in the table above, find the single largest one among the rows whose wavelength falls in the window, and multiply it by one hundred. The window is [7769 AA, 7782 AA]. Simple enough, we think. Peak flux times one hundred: 1250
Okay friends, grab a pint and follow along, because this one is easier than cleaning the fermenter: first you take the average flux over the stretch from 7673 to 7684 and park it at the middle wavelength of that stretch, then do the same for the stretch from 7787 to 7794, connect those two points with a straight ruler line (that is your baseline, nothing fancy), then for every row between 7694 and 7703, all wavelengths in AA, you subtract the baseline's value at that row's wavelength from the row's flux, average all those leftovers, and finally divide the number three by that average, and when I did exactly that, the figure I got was -17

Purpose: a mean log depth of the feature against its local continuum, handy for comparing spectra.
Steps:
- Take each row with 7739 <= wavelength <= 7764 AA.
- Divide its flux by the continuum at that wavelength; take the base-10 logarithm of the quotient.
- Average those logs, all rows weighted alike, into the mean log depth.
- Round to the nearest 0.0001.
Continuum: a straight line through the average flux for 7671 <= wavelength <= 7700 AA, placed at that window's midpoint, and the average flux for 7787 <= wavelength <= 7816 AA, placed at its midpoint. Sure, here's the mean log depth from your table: 0.0028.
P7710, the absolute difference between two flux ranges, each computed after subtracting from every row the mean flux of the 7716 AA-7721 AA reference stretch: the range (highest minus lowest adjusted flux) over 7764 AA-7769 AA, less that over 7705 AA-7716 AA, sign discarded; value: 0.20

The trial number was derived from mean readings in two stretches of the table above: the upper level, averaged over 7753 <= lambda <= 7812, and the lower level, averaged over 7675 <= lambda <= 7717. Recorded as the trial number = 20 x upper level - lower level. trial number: 228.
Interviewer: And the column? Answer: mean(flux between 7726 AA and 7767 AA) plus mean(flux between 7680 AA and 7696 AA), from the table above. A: 25.6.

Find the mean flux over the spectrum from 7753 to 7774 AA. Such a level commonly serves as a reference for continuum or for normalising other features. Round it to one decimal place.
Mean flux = 12.4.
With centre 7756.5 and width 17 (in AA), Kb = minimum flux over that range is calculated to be 12.3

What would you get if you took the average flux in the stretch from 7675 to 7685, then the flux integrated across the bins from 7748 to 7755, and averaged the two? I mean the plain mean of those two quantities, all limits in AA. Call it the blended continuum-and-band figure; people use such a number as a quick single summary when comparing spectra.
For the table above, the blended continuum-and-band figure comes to 50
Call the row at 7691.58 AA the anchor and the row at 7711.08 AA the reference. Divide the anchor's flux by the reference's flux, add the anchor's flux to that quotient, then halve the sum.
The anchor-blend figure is 6.89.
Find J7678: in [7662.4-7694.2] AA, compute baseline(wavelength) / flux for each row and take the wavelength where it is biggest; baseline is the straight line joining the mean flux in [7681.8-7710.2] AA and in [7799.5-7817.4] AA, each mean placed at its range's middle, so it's 7691.58 AA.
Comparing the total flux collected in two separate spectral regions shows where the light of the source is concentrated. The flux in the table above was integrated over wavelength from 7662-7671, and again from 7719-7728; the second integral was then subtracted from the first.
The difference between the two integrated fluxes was -1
